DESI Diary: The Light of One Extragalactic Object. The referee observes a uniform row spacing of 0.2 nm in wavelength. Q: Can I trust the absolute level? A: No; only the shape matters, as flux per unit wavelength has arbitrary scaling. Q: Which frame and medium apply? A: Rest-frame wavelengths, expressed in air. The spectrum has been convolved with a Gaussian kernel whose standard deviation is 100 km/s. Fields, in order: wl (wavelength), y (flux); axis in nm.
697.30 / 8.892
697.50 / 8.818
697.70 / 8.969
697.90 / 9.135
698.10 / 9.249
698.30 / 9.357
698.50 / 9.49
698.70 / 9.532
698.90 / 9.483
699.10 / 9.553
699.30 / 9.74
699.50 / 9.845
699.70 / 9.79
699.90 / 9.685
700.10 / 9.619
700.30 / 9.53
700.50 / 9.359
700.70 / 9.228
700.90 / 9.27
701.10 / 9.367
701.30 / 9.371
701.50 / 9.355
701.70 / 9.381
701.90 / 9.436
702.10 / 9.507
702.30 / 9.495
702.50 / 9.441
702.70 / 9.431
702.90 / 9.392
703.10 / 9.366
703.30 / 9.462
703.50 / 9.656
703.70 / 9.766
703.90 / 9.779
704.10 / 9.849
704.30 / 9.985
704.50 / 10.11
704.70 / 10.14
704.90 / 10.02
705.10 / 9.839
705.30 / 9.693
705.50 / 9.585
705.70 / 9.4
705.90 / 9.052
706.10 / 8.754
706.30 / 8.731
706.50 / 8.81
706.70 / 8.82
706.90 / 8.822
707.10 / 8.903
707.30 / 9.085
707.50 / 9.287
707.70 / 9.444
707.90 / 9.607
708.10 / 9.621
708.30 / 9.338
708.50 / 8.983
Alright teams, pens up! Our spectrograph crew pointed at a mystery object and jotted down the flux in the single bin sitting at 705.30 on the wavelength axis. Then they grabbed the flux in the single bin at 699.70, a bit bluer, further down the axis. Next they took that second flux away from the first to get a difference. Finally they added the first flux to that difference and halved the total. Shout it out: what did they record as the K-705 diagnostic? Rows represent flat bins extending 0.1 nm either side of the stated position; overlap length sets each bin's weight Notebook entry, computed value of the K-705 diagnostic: 4.80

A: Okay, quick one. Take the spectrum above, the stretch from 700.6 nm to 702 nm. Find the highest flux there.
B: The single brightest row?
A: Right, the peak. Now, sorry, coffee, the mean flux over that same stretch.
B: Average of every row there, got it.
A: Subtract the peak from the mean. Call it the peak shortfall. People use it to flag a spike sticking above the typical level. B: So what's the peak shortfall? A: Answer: -0.092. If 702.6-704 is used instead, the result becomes -0.229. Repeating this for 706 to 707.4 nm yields -0.239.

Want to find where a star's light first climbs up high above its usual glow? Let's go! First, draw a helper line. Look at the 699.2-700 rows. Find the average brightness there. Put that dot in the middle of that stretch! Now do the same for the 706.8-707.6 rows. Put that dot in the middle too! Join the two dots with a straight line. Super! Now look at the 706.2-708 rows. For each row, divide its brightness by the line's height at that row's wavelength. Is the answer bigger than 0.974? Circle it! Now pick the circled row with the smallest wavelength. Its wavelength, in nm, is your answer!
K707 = 706.90 nm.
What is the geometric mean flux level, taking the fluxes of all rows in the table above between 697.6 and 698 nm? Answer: 9.1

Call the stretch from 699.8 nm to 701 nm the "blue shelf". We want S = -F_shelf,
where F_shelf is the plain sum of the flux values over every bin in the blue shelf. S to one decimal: -56.7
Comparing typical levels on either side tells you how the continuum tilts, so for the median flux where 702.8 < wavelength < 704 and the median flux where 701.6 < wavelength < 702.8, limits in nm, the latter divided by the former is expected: 0.99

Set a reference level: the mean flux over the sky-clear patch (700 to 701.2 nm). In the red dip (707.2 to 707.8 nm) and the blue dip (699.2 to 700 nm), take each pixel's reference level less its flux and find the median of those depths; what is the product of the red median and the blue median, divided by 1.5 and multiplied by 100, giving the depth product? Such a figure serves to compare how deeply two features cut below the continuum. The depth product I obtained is -2.7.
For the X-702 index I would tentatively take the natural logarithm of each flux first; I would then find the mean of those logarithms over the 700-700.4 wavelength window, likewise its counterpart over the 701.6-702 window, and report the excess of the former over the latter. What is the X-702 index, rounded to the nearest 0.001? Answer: 0.017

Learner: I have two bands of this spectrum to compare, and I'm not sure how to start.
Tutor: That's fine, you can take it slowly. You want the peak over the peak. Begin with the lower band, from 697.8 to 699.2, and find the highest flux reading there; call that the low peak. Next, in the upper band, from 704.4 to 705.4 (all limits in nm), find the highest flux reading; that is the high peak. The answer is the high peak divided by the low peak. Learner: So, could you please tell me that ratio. 1.06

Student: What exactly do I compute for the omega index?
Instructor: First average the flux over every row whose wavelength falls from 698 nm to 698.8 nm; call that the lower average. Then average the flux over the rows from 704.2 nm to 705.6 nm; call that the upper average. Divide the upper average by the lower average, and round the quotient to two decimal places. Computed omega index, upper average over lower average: 1.05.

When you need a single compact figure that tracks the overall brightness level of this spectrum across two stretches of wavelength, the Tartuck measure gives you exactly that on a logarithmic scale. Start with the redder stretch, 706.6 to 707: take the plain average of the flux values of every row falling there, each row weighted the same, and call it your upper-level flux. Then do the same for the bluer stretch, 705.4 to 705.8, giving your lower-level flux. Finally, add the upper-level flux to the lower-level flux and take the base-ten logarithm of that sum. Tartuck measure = 1.26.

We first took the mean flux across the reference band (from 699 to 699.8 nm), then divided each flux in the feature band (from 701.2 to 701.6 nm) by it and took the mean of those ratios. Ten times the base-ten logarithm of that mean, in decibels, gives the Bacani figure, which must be -0.17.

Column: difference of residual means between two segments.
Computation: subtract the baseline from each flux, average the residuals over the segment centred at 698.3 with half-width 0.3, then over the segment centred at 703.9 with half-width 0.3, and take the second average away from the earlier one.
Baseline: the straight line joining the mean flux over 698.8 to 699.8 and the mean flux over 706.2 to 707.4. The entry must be -1.0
